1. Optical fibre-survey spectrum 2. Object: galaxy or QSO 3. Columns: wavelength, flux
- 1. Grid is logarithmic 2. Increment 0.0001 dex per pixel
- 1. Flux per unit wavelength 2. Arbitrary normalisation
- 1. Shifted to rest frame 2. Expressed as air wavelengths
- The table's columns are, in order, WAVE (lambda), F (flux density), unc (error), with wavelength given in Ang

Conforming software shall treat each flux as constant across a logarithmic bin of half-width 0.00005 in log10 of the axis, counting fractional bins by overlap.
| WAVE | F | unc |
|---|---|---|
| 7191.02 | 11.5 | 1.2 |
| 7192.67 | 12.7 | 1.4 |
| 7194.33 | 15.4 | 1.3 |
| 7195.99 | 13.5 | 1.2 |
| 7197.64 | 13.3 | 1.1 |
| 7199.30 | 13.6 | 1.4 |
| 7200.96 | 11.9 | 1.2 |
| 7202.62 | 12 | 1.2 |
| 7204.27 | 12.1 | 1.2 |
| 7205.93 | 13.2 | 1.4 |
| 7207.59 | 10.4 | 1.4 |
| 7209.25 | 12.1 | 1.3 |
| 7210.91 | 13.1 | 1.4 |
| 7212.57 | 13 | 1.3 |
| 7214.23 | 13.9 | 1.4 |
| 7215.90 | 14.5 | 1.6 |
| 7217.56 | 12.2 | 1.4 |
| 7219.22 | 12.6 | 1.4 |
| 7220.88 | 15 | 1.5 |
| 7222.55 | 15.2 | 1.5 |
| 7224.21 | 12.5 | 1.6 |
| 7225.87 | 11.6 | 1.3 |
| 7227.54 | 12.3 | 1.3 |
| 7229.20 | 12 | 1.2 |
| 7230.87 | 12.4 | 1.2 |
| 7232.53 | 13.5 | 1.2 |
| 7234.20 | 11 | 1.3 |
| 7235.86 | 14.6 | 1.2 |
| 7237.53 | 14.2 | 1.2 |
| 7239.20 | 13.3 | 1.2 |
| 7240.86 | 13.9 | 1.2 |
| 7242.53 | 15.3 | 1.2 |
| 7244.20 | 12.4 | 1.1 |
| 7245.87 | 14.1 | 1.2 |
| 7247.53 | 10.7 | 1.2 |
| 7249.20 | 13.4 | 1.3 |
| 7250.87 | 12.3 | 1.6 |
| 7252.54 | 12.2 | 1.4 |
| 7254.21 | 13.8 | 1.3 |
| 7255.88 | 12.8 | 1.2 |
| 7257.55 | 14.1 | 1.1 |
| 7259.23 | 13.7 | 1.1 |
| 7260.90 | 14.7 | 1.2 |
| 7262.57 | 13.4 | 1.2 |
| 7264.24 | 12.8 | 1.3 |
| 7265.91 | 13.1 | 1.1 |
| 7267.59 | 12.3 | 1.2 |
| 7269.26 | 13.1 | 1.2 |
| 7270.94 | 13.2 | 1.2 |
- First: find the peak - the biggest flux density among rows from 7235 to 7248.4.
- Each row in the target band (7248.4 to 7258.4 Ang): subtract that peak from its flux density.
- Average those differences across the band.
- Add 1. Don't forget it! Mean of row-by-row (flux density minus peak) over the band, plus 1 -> -1.2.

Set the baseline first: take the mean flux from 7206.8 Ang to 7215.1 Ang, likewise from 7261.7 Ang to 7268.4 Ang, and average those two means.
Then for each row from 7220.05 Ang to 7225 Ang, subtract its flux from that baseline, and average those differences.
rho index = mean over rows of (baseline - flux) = -1.5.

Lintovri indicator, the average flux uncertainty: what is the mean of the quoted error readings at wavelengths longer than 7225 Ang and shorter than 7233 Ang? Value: 1.24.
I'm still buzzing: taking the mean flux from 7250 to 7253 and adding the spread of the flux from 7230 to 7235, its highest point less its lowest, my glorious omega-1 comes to 14.8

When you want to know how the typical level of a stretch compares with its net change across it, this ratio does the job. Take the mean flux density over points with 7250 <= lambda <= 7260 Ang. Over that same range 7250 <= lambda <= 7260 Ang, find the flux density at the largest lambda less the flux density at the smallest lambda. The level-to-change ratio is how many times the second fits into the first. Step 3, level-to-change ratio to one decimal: 9.4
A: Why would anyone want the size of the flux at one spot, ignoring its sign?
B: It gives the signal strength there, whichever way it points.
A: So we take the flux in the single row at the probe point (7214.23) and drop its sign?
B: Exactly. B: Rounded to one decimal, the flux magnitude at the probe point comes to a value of 13.9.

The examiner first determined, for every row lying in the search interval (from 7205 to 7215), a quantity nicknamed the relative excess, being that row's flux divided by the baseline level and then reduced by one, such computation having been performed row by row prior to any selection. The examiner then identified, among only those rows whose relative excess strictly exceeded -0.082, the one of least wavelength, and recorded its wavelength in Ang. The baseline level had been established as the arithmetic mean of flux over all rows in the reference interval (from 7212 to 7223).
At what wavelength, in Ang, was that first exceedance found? 7205.93 Ang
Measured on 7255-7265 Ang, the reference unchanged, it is 7255.88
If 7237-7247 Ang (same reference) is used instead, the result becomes 7237.53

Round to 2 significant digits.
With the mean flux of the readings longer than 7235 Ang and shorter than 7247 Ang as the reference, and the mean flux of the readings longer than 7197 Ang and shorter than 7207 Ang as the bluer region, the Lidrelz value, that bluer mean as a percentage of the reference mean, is 91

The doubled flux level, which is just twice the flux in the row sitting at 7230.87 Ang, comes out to 24.8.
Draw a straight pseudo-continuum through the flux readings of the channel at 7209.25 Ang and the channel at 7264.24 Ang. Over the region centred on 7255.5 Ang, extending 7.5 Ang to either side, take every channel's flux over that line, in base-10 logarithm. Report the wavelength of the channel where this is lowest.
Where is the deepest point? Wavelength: 7252.54 Ang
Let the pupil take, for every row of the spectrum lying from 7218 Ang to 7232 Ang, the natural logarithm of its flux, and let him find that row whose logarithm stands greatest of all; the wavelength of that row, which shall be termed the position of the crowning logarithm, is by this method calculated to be 7222.55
